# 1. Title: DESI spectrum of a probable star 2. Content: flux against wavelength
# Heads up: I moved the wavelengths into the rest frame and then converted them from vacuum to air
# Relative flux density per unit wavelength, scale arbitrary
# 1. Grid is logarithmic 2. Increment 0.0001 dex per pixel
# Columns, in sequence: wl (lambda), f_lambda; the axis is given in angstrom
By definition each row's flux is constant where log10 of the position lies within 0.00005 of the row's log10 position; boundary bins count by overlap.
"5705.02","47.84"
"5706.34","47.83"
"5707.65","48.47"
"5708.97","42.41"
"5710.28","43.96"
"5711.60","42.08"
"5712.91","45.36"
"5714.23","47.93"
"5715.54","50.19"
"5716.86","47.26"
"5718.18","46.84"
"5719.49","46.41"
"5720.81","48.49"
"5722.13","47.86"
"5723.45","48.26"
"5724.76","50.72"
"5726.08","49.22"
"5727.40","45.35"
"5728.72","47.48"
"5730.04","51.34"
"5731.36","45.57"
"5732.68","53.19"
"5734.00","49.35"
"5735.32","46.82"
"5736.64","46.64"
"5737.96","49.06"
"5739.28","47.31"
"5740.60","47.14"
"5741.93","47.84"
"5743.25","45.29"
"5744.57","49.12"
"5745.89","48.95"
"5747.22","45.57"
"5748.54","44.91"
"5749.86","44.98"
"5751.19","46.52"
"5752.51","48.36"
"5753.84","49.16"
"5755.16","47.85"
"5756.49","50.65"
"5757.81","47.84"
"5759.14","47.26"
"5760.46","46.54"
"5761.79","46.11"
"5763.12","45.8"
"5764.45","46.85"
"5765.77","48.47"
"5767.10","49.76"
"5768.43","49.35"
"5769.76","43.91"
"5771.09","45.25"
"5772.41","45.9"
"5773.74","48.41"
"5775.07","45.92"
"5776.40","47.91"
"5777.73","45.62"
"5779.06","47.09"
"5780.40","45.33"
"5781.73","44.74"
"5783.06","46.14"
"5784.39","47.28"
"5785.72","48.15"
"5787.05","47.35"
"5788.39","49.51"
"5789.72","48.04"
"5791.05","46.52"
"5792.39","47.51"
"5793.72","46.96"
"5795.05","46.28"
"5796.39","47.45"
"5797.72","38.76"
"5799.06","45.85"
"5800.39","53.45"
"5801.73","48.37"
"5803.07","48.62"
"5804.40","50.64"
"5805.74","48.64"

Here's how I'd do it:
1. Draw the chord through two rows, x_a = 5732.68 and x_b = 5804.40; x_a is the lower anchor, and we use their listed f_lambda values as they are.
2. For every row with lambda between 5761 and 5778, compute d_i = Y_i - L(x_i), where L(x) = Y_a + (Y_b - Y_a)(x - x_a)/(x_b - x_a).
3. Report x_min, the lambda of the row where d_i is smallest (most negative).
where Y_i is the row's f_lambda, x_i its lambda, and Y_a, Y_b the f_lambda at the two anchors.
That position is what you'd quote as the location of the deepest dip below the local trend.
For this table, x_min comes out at 5769.76 angstrom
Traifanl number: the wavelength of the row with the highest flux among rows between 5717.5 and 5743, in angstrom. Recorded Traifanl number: 5732.68 angstrom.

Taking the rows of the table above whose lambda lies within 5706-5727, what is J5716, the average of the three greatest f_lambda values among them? 50.0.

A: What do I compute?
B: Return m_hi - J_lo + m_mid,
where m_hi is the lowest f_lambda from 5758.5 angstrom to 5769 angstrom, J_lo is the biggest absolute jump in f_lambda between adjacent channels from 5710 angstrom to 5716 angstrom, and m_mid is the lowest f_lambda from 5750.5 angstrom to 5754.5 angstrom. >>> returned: 89.0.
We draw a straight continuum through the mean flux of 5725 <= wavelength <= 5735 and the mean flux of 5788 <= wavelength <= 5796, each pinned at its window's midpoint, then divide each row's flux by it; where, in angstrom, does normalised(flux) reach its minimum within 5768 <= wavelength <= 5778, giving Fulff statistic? 5769.76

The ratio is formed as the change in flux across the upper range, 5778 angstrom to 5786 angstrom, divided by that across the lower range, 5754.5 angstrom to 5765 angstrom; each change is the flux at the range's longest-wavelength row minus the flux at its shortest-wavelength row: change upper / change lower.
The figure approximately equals -1.1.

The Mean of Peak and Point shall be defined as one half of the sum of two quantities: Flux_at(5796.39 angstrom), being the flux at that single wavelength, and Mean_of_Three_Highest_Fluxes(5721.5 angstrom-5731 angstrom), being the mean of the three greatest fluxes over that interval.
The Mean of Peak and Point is 48.9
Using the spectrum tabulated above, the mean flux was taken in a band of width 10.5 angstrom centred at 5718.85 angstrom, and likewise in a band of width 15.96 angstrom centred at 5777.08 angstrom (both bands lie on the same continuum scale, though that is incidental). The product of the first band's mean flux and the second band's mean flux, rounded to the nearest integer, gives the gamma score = 2210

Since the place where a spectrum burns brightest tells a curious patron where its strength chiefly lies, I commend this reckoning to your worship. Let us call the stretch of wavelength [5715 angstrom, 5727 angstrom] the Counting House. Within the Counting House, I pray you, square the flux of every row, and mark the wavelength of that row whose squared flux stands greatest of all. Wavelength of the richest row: 5724.76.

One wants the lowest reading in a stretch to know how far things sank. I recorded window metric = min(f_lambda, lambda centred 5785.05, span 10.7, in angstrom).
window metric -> 44.74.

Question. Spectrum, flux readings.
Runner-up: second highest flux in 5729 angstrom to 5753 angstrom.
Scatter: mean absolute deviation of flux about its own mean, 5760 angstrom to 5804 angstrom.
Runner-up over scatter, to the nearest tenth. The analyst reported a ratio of 33.1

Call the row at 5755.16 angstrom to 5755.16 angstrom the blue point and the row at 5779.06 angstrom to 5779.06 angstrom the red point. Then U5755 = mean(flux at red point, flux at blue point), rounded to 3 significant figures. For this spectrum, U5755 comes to 47.5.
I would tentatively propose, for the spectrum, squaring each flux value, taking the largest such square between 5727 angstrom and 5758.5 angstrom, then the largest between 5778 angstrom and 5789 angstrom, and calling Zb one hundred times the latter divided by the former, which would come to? 87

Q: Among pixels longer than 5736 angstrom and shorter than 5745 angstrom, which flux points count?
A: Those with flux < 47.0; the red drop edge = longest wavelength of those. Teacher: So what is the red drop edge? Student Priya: 5743.25 angstrom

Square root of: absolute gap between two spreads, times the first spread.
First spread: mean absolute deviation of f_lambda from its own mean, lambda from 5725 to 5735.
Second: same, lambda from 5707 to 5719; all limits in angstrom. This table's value 0.30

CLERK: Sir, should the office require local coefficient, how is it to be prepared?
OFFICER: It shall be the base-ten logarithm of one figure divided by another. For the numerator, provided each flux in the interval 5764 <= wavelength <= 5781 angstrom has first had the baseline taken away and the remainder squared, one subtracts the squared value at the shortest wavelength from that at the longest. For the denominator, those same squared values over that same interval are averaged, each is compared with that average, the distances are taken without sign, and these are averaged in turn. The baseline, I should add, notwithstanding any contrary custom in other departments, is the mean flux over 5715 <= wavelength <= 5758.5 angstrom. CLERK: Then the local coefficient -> 0.26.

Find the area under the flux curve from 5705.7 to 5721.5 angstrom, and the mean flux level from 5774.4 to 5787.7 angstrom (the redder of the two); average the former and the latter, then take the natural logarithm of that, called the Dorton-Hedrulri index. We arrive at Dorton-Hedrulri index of 5.97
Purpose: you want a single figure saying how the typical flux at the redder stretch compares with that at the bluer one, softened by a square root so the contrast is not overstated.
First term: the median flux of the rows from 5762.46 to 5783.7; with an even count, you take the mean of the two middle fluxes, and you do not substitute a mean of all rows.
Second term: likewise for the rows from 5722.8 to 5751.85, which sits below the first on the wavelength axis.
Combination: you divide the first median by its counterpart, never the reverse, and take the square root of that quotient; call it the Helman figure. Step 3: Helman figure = 0.99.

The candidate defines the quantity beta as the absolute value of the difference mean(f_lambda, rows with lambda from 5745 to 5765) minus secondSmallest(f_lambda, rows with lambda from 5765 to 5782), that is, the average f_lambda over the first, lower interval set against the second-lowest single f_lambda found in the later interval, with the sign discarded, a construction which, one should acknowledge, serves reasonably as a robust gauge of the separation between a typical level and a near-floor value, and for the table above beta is 2.4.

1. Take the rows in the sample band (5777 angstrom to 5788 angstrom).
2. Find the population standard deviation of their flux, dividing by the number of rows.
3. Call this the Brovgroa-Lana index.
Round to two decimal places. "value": 1.10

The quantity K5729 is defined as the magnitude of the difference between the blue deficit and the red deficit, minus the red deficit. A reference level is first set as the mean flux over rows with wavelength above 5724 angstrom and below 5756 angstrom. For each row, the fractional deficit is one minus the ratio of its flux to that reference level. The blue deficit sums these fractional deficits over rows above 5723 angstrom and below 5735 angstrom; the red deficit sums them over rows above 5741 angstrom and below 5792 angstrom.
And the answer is 0.21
